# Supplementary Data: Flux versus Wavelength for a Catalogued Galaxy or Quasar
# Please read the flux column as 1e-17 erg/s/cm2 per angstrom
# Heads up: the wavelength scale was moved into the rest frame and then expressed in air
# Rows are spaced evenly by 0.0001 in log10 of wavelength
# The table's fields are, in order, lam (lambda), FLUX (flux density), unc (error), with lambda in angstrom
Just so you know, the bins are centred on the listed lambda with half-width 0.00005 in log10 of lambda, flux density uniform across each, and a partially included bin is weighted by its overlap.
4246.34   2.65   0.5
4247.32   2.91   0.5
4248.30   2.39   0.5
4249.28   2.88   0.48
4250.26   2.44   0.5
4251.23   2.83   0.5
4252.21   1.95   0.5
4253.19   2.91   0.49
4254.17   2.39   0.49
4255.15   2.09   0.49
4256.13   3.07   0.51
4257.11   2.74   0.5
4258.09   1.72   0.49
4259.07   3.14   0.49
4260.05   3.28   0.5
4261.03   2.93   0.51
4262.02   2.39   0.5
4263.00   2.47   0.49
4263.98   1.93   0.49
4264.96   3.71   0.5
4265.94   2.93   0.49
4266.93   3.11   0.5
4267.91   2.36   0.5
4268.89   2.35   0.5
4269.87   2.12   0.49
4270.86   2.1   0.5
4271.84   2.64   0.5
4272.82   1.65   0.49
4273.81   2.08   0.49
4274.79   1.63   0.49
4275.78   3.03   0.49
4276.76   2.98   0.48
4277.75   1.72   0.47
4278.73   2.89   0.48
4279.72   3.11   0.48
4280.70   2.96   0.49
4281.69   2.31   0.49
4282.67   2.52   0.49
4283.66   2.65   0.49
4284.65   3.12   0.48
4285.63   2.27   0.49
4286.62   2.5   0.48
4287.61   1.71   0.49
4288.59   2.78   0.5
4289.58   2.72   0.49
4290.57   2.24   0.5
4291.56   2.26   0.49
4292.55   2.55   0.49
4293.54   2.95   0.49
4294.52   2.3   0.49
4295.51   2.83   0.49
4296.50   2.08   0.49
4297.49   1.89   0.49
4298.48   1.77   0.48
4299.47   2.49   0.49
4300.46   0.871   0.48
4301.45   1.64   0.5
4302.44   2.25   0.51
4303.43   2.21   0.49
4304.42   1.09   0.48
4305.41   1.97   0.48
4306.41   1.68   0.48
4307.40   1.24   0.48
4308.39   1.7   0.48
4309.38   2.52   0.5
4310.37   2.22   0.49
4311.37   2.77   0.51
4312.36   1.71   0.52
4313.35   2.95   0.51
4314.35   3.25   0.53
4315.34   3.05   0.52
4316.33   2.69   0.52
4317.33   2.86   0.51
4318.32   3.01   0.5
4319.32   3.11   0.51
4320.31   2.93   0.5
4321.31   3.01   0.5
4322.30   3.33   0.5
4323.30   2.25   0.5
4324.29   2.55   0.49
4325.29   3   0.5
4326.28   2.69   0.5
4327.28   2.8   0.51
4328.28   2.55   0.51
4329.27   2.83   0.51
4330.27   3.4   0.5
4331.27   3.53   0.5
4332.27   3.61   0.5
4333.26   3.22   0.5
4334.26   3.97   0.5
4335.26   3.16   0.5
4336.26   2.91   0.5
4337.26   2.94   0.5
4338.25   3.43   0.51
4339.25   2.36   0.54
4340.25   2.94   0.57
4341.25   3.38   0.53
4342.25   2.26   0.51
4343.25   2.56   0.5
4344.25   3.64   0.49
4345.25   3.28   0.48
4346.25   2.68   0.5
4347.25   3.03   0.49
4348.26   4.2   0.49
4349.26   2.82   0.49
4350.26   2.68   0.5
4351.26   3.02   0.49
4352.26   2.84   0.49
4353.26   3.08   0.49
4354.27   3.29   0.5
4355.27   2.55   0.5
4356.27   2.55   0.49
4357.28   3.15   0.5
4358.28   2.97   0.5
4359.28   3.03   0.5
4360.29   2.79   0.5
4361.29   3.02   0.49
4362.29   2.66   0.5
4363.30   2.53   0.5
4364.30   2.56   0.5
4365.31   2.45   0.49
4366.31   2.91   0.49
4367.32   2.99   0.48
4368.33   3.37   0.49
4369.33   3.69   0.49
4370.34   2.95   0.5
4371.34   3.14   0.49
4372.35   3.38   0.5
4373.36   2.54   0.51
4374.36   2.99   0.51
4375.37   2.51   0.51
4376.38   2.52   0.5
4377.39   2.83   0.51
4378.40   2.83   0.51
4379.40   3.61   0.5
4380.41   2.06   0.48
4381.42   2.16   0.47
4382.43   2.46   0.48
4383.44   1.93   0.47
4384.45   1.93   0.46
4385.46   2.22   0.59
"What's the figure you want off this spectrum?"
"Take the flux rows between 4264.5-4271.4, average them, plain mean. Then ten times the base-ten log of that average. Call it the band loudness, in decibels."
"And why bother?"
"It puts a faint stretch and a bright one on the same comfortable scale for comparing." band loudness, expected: 4.3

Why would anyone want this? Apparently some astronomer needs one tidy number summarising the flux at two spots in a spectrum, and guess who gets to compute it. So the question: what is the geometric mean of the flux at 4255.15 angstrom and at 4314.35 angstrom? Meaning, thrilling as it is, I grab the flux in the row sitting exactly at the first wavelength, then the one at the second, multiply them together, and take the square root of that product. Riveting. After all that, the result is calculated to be 2.6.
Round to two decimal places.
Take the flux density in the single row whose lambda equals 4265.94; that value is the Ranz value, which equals 2.93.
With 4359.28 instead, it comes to 3.03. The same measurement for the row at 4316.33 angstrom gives 2.69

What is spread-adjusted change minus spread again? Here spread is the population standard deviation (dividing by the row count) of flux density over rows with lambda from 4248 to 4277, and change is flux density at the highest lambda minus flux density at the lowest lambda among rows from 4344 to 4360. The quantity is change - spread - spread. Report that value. -1.6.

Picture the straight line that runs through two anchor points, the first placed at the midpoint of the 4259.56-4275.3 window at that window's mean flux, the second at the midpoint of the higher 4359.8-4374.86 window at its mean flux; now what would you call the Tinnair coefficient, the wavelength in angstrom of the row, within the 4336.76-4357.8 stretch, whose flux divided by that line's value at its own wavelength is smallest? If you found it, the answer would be 4342.25 angstrom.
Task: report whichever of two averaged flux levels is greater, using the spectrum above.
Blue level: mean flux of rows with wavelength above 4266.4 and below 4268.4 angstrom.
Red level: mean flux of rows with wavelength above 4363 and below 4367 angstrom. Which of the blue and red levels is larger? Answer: 2.73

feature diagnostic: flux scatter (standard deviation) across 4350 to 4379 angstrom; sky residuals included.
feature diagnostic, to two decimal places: 0.31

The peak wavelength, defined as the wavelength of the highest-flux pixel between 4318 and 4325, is 4322.30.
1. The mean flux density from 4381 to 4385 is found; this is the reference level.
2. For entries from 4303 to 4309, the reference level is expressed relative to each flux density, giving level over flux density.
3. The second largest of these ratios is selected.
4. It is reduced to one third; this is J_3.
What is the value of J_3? 0.57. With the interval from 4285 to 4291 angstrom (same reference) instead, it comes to 0.32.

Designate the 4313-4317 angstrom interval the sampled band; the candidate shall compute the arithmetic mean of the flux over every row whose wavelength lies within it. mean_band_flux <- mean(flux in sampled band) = 2.98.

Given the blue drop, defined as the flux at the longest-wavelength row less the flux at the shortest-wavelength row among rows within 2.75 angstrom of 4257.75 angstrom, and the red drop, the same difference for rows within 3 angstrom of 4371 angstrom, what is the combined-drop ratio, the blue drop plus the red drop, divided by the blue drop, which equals 0.3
